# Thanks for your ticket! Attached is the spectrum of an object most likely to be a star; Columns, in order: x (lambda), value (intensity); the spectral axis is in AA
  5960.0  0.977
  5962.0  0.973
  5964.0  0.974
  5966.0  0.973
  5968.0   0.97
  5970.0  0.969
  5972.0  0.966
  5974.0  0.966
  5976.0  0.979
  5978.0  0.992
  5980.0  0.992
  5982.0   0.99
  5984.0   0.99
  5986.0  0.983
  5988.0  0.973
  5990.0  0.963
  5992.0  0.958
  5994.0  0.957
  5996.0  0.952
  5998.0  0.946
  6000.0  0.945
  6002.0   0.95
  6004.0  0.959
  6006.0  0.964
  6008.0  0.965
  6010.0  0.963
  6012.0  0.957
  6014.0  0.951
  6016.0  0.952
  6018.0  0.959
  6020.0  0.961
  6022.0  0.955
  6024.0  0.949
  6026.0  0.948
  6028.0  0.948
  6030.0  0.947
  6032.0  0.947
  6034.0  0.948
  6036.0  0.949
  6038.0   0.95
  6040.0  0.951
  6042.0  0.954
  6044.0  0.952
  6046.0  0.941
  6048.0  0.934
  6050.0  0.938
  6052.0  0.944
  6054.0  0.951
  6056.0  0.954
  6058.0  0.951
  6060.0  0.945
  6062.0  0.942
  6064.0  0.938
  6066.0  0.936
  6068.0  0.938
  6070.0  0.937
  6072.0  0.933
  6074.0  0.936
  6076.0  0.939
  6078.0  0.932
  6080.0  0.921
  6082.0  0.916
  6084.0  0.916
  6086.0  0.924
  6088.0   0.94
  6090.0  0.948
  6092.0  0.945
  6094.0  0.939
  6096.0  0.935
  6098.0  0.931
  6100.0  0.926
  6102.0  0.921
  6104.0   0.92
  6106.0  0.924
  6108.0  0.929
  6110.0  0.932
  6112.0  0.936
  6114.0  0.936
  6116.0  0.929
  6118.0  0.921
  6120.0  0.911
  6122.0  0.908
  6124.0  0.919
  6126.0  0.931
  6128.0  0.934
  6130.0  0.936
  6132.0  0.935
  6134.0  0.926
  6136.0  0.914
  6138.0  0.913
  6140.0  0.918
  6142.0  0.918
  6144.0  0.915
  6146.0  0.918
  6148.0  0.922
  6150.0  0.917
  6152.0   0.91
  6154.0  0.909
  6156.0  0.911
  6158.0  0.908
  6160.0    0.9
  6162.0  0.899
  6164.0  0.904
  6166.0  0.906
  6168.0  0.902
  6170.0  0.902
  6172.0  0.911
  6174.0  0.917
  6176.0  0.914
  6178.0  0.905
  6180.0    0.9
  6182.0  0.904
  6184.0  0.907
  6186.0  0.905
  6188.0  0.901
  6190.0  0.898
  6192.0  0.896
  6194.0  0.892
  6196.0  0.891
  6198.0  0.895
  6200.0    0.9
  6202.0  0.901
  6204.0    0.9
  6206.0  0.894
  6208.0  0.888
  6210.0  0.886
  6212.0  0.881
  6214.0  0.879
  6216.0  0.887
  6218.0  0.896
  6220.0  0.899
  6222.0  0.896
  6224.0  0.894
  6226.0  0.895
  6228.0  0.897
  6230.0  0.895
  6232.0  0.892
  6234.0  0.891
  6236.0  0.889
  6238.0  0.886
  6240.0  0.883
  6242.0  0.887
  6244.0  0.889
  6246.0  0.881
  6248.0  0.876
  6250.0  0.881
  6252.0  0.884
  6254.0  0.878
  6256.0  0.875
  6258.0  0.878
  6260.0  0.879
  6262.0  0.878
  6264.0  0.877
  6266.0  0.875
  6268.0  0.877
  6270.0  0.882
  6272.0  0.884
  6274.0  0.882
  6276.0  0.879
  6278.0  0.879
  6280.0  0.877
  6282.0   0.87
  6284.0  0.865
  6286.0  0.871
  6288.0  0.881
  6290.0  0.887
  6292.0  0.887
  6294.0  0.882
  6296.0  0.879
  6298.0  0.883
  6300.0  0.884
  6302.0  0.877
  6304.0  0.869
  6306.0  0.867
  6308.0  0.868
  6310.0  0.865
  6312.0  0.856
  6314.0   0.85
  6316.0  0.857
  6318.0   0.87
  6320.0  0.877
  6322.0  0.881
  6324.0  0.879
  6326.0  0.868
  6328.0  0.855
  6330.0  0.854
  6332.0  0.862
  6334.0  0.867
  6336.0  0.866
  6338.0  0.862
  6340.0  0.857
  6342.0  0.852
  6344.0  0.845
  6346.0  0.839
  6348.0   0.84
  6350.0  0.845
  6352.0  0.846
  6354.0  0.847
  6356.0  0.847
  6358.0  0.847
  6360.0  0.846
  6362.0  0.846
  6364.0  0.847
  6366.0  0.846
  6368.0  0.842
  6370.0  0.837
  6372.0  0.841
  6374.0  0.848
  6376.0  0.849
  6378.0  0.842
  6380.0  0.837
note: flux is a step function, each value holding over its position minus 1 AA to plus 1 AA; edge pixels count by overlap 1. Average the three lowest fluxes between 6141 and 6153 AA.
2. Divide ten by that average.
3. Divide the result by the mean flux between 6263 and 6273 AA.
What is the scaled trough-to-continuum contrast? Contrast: 12.4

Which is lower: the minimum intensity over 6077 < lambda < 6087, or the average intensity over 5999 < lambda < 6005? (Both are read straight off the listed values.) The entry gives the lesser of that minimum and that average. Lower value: 0.916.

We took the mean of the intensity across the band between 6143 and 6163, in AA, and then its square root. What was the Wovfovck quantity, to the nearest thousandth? 0.954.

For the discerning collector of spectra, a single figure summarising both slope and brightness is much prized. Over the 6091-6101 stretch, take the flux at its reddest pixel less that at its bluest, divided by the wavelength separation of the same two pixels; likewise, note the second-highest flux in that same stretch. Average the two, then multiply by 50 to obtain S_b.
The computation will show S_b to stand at 23.4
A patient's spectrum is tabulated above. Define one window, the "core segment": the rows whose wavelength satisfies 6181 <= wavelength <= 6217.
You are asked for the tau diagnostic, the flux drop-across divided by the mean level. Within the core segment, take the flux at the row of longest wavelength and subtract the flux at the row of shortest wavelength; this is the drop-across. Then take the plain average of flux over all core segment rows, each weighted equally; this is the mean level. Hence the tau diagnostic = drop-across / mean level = -0.02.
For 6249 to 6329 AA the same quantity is -0.03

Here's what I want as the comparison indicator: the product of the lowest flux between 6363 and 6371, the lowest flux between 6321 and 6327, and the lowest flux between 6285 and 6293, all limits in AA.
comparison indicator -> 0.633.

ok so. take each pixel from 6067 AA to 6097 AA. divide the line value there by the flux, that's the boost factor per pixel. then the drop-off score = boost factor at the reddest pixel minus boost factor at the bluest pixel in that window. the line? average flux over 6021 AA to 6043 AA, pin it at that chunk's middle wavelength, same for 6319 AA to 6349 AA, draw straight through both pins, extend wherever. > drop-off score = -0.006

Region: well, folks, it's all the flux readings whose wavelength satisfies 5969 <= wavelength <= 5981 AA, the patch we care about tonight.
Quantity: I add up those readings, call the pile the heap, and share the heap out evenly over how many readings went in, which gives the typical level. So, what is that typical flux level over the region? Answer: 0.977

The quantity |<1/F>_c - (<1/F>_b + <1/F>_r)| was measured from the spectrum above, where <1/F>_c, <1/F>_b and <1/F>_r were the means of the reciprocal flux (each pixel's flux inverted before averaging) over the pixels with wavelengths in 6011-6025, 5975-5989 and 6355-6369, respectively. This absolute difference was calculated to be 1.15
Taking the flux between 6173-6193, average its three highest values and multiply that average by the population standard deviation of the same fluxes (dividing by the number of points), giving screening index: 0.0058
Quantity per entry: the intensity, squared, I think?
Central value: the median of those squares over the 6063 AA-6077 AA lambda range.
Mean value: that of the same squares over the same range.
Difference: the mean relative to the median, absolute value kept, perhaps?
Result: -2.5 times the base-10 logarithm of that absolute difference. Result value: 8.19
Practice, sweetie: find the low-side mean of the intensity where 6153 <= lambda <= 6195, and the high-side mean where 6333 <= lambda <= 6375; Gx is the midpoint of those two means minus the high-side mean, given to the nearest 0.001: 0.028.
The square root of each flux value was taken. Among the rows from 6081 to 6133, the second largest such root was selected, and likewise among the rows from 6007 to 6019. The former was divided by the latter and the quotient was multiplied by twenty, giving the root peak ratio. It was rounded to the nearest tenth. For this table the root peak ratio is 19.8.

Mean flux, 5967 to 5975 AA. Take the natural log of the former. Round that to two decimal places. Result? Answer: -0.03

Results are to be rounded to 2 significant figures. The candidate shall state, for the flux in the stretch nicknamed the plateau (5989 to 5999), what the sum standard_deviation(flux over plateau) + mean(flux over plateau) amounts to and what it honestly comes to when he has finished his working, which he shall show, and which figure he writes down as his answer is 0.96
